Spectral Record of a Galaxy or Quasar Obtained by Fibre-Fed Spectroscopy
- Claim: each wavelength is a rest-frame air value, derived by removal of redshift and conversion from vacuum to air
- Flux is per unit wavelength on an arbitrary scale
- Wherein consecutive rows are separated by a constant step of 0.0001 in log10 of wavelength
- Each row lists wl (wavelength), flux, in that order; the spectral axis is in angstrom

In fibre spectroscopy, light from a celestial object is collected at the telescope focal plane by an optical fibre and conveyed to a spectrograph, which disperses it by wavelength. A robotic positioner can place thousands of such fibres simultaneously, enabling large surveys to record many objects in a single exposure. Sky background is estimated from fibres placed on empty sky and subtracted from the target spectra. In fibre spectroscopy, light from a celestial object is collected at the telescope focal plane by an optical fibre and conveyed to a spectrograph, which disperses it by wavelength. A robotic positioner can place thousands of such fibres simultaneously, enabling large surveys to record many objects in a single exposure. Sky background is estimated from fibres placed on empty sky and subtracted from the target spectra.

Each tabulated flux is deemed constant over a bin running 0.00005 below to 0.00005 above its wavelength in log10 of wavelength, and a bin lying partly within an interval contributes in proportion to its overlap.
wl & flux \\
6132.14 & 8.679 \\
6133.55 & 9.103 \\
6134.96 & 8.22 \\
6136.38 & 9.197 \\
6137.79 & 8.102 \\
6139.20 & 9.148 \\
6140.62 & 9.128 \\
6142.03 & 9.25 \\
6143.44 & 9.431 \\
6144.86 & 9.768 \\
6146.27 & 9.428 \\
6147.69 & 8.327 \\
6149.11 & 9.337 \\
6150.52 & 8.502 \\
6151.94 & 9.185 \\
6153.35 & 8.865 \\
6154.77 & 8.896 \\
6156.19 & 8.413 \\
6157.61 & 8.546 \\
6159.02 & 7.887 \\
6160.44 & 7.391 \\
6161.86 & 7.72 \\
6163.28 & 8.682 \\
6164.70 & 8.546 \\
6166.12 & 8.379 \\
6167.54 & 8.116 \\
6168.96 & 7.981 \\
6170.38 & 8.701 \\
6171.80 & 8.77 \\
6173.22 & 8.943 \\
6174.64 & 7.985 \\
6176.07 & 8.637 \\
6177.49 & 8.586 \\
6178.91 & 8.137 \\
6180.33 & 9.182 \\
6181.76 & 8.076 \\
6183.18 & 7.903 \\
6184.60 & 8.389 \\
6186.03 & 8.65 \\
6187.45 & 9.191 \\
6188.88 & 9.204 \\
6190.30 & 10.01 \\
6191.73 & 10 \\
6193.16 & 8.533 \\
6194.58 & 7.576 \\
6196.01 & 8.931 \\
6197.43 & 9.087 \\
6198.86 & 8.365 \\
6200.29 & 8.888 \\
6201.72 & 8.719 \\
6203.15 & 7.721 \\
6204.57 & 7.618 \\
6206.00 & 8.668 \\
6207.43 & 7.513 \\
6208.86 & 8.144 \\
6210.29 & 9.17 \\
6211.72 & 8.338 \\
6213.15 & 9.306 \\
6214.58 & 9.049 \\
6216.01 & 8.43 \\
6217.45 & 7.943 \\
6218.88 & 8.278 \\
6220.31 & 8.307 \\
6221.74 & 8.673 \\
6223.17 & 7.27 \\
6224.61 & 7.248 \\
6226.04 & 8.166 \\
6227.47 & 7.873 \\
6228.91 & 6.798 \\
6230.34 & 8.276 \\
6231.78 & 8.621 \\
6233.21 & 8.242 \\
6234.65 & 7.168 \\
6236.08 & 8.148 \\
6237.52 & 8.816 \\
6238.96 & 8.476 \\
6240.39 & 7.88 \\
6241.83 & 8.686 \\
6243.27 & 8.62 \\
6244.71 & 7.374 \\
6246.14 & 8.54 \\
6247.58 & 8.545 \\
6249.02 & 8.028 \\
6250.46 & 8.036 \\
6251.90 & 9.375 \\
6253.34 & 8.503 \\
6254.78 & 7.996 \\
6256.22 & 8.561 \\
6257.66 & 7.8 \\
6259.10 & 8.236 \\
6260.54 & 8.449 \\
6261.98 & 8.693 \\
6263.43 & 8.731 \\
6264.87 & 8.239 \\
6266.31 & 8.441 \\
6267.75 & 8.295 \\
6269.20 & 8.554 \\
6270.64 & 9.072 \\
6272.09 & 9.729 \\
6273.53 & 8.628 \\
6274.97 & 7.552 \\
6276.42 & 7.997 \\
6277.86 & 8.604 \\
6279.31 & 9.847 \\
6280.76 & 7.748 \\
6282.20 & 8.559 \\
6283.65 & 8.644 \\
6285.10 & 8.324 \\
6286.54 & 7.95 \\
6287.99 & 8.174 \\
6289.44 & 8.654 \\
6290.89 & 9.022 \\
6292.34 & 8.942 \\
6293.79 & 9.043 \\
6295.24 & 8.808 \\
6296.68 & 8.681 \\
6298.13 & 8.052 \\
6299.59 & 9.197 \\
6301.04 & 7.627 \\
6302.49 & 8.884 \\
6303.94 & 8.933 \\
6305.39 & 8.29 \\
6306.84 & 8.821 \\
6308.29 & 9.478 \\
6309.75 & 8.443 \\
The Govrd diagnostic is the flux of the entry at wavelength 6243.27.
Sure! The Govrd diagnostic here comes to 8.62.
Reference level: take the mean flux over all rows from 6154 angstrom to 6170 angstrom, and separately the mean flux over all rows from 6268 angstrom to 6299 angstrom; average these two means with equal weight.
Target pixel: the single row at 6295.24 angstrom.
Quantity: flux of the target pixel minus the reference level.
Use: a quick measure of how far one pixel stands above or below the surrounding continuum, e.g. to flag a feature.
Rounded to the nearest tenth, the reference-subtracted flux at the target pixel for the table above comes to 0.4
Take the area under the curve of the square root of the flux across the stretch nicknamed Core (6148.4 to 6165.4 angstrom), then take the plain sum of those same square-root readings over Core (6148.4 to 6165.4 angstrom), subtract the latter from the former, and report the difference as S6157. 15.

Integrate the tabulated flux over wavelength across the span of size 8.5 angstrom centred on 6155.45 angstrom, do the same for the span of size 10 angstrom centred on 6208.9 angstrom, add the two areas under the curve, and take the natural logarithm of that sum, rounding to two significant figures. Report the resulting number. 5.1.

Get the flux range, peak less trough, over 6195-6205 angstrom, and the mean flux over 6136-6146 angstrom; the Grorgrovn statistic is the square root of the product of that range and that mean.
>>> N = 3.67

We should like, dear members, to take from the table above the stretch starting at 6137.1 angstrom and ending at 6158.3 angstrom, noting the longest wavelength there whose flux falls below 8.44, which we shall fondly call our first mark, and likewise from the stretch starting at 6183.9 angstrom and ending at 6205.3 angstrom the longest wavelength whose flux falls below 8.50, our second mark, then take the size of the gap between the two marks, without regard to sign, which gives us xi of 48.4 angstrom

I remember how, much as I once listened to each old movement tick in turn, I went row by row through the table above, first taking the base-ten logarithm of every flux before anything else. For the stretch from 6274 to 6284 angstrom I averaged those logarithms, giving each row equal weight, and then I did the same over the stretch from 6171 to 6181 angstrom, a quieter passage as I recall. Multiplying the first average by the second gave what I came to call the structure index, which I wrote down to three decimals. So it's 0.863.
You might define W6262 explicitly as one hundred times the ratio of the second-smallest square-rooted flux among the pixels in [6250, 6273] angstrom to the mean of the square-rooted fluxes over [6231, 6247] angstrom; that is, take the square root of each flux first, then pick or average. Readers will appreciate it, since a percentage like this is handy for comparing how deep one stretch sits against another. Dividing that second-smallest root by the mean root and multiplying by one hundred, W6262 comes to 98.6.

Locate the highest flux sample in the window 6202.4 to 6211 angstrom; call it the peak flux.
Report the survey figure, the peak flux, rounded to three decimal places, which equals 9.170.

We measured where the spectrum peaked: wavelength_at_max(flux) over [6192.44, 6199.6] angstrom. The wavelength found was 6197.43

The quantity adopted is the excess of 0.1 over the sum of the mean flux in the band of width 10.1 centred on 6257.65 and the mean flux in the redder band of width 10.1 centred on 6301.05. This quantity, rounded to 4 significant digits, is -16.74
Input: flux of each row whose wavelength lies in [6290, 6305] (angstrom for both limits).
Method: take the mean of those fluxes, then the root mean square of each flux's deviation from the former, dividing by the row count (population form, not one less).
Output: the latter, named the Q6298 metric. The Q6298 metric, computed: 0.47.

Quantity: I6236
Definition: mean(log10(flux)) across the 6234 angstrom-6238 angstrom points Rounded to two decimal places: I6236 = 0.90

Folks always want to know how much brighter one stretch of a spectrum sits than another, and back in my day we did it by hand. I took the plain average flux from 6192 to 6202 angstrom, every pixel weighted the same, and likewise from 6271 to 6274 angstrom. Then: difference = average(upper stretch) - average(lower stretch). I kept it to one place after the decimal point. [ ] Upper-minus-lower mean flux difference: 0.6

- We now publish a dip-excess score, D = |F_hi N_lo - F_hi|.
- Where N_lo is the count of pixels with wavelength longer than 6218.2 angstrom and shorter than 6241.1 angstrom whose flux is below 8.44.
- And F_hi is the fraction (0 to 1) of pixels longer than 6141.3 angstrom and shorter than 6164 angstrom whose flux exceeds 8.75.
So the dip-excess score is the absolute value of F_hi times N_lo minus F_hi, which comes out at 5.5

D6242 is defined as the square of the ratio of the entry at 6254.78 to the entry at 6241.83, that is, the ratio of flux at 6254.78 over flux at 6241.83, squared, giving 0.85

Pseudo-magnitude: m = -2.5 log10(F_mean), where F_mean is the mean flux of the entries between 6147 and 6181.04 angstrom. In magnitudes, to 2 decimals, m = -2.32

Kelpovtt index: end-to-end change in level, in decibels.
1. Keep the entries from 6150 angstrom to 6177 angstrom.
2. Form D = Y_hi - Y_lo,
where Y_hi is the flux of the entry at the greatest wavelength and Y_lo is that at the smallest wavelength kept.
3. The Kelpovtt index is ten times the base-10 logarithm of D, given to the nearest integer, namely -9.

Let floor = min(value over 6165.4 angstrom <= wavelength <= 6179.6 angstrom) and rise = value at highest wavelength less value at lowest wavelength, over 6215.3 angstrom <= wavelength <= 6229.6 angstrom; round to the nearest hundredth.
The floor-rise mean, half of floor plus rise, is 3.17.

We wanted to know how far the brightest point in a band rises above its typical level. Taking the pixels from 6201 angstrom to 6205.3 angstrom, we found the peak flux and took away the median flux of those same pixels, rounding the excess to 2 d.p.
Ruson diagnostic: 1.00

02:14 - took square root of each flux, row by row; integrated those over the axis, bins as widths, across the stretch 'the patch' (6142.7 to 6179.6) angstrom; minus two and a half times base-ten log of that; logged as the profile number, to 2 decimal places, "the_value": -5.08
